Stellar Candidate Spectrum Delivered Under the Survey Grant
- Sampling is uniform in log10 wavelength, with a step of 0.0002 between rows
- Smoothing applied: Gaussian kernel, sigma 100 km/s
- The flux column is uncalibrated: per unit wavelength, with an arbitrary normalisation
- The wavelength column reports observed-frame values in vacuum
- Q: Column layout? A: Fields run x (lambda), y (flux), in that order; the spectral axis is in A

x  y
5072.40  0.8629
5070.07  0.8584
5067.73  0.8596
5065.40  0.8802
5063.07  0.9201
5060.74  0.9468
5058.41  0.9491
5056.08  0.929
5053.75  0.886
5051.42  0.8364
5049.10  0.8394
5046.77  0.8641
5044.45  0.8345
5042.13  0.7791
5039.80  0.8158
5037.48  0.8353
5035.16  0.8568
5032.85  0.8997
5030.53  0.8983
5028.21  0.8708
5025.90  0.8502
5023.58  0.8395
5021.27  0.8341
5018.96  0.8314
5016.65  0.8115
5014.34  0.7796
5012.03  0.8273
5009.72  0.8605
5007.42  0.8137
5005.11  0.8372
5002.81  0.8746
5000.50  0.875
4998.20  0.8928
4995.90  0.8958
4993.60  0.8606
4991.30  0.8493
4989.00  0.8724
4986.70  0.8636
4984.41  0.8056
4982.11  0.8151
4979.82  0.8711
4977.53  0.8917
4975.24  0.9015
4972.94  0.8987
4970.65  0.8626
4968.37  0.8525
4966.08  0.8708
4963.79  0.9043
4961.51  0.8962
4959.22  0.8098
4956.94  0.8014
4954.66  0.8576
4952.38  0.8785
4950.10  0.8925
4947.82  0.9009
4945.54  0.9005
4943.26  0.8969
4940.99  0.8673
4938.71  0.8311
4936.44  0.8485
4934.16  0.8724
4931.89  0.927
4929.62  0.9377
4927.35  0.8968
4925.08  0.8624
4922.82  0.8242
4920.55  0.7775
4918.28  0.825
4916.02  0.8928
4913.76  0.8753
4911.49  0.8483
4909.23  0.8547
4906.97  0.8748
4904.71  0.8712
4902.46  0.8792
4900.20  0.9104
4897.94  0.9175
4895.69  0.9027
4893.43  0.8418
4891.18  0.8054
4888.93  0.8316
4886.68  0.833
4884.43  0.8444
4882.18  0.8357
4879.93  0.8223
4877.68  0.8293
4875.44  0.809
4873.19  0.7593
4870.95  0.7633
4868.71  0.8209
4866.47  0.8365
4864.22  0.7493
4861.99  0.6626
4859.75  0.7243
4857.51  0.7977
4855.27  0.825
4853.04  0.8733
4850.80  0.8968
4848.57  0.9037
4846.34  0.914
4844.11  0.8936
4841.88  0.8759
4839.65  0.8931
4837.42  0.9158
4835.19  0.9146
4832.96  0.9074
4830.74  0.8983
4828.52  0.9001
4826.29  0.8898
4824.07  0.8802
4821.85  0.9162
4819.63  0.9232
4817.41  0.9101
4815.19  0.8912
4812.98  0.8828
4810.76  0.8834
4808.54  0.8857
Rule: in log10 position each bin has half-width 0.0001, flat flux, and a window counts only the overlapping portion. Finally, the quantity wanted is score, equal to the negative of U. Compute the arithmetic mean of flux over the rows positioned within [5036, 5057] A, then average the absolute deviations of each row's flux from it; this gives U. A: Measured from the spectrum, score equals -0.031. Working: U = 0.031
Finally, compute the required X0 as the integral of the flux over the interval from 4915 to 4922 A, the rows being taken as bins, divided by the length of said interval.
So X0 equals 0.830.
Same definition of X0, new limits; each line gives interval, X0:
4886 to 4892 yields 0.824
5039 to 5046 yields 0.812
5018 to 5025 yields 0.836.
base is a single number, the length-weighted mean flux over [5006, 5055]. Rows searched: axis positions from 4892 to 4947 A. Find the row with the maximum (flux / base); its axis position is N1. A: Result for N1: 4929.62 A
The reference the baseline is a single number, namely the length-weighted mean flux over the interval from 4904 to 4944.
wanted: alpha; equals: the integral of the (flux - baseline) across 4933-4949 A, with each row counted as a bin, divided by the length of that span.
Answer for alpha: 0.01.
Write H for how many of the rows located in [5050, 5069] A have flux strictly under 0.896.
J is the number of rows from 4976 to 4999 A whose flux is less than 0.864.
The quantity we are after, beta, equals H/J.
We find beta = 0.8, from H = 4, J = 5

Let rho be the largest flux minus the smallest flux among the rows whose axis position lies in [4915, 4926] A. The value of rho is 0.12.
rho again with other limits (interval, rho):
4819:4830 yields 0.04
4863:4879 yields 0.09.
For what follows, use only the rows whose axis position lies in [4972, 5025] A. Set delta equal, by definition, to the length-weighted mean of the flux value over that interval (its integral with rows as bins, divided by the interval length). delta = 0.852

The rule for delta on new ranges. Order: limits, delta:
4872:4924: 0.846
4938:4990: 0.867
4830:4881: 0.838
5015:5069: 0.863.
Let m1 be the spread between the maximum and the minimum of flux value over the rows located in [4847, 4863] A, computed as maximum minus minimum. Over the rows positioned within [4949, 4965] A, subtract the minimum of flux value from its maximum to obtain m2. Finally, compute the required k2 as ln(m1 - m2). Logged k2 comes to -2.0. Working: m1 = 0.24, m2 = 0.103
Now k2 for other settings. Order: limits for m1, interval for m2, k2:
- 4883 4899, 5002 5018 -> -4.1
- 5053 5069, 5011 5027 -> -4.0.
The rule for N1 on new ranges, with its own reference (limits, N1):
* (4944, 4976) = 4963.79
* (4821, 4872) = 4821.85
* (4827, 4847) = 4837.42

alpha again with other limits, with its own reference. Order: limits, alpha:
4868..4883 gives -0.06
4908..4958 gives 0.00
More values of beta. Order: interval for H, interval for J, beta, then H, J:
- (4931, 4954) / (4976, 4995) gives 1.2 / 6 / 5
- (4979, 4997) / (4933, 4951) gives 4.0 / 8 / 2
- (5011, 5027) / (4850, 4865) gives 1.4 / 7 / 5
